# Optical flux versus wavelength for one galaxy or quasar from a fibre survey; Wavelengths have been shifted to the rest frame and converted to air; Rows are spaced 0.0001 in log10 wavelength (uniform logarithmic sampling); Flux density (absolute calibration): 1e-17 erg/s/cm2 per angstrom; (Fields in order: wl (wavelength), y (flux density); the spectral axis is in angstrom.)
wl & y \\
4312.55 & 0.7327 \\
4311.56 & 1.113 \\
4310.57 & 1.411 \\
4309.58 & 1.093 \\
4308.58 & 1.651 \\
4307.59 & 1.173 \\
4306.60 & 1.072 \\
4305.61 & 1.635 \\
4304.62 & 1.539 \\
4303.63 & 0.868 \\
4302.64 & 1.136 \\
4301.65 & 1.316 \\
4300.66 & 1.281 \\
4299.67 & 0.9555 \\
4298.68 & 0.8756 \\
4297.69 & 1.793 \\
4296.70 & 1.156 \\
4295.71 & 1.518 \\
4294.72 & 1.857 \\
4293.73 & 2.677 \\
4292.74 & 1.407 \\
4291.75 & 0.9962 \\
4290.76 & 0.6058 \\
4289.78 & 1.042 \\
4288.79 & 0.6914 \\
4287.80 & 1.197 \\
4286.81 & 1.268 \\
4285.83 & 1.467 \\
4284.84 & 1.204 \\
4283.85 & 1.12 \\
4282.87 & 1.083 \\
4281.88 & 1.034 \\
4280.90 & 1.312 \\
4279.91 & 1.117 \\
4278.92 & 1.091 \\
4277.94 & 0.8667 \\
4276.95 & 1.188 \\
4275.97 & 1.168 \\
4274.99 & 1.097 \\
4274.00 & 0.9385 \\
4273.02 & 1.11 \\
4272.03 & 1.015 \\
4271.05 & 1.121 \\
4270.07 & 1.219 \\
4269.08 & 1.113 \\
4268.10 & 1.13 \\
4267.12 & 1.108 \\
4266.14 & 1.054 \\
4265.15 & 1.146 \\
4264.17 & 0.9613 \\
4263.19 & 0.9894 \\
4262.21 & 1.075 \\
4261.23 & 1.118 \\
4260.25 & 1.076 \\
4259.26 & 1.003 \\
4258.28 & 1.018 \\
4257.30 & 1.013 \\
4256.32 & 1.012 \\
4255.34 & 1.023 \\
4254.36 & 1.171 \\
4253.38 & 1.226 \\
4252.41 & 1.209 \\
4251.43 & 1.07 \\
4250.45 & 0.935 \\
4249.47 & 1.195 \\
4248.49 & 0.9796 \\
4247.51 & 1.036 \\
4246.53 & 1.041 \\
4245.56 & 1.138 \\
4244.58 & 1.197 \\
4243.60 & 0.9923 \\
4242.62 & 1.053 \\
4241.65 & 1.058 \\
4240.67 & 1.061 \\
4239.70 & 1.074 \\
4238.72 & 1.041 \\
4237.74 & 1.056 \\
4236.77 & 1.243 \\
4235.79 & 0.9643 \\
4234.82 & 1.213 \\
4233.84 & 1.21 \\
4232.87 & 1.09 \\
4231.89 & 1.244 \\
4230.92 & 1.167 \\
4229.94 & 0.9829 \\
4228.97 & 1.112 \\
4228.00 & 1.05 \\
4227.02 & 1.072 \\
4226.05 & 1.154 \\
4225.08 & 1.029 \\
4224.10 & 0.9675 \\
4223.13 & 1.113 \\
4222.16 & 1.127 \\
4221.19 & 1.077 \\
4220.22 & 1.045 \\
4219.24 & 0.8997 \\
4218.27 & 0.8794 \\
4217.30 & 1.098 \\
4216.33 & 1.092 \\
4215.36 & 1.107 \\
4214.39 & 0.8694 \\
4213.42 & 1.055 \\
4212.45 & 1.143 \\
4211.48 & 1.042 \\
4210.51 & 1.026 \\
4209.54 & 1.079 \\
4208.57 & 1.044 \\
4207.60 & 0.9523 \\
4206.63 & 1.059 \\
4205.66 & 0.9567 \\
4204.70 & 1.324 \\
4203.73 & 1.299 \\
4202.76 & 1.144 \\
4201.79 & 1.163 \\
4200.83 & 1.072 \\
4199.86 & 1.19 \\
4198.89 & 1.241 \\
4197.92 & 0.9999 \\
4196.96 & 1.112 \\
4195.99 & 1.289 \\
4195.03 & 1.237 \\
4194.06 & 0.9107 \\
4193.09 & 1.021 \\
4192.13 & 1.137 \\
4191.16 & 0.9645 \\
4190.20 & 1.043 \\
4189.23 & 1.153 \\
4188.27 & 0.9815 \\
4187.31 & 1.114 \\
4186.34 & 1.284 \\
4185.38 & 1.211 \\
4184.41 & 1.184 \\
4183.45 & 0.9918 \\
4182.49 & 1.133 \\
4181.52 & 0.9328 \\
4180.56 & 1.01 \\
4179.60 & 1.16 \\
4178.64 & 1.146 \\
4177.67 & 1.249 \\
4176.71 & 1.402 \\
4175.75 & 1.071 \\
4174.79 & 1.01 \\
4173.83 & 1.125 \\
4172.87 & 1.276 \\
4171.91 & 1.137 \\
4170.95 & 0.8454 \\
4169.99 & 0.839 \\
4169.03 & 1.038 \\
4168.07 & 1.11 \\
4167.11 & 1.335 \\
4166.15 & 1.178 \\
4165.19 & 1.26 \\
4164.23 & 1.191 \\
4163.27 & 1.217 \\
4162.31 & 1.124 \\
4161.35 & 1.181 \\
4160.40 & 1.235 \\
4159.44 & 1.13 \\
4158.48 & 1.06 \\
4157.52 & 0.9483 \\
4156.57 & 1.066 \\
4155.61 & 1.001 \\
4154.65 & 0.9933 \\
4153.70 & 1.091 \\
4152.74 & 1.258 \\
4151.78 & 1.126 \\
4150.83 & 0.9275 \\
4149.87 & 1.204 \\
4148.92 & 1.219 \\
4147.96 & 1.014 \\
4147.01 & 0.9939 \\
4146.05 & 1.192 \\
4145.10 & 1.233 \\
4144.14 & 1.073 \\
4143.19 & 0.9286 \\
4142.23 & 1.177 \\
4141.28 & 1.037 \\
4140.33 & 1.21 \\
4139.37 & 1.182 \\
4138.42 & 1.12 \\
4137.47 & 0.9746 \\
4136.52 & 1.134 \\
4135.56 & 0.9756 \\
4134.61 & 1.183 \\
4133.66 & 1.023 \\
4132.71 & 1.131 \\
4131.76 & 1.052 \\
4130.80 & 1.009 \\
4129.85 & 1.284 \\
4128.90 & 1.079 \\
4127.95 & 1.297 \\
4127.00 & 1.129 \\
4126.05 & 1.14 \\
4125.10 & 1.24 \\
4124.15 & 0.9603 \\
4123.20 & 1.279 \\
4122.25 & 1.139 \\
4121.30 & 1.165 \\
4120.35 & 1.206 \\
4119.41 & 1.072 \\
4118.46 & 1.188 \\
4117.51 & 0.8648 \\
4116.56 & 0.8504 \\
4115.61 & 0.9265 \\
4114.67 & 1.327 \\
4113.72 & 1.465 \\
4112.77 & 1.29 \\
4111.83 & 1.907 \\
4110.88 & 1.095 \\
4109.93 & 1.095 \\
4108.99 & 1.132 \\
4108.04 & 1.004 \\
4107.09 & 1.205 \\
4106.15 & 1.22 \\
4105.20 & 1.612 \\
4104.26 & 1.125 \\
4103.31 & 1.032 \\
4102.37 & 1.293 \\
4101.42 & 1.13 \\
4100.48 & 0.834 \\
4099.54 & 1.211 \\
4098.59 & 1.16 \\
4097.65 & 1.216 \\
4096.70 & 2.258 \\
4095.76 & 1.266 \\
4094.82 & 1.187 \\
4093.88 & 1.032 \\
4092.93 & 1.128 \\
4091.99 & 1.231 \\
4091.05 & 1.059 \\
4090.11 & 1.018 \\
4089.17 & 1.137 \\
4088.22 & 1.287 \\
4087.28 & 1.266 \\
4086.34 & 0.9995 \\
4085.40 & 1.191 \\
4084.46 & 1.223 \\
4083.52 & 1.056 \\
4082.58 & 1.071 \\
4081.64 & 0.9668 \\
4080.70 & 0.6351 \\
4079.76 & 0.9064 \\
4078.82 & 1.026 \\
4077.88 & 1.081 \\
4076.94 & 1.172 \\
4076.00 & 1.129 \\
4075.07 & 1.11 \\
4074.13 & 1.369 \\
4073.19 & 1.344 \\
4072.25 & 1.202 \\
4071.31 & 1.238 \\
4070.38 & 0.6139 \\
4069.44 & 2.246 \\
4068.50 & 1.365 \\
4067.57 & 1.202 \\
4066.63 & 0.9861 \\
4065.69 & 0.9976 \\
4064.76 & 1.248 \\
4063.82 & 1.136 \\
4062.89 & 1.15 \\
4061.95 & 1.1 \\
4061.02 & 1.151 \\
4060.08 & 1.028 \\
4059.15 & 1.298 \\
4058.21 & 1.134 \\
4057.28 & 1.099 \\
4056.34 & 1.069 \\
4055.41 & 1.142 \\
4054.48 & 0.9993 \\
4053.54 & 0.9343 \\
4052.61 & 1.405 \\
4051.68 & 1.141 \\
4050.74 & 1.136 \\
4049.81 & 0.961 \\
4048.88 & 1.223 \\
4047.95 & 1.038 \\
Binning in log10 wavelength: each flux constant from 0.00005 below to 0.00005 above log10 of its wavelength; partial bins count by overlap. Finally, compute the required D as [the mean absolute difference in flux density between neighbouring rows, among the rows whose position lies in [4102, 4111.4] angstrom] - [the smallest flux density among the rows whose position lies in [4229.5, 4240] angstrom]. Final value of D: -0.78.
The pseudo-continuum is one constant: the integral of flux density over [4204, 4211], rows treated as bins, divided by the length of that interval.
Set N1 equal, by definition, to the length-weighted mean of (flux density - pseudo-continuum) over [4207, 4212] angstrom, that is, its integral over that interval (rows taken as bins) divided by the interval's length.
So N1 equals -0.04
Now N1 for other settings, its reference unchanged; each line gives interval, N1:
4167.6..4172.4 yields -0.08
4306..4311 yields 0.22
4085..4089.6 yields 0.11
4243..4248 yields 0.01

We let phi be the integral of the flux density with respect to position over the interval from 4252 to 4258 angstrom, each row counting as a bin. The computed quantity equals 6.64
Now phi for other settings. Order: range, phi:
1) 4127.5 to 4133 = 6.27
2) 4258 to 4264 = 6.26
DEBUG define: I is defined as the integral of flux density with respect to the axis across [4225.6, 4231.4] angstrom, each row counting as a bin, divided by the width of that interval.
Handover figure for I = 1.09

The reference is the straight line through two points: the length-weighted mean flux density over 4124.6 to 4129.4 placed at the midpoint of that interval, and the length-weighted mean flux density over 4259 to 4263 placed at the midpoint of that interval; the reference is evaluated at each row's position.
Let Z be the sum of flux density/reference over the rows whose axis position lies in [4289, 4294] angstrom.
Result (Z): 6.5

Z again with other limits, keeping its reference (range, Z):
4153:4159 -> 5.3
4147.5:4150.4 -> 3.0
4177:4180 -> 3.1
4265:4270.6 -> 6.4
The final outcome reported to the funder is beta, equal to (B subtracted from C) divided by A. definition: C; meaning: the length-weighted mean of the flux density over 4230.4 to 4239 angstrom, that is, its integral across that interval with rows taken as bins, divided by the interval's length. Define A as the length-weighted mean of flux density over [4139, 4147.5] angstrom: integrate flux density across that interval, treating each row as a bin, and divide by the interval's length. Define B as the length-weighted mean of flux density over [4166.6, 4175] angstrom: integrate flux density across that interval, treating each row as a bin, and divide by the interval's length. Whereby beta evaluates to 0.05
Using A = 1.11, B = 1.08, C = 1.14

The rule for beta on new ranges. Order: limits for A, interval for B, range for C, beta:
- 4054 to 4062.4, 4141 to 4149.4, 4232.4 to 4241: 0.01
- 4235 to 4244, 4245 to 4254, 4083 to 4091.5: 0.04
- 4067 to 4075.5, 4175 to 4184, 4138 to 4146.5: 0.01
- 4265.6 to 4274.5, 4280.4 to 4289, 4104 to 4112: 0.07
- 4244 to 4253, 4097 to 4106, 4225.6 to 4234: -0.08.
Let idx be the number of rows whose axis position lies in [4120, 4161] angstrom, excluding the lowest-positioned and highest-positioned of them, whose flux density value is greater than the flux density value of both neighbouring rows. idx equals 13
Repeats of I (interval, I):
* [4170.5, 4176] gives 1.08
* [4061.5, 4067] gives 1.10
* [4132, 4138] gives 1.07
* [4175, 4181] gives 1.17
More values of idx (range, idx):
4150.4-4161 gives 2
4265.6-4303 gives 10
